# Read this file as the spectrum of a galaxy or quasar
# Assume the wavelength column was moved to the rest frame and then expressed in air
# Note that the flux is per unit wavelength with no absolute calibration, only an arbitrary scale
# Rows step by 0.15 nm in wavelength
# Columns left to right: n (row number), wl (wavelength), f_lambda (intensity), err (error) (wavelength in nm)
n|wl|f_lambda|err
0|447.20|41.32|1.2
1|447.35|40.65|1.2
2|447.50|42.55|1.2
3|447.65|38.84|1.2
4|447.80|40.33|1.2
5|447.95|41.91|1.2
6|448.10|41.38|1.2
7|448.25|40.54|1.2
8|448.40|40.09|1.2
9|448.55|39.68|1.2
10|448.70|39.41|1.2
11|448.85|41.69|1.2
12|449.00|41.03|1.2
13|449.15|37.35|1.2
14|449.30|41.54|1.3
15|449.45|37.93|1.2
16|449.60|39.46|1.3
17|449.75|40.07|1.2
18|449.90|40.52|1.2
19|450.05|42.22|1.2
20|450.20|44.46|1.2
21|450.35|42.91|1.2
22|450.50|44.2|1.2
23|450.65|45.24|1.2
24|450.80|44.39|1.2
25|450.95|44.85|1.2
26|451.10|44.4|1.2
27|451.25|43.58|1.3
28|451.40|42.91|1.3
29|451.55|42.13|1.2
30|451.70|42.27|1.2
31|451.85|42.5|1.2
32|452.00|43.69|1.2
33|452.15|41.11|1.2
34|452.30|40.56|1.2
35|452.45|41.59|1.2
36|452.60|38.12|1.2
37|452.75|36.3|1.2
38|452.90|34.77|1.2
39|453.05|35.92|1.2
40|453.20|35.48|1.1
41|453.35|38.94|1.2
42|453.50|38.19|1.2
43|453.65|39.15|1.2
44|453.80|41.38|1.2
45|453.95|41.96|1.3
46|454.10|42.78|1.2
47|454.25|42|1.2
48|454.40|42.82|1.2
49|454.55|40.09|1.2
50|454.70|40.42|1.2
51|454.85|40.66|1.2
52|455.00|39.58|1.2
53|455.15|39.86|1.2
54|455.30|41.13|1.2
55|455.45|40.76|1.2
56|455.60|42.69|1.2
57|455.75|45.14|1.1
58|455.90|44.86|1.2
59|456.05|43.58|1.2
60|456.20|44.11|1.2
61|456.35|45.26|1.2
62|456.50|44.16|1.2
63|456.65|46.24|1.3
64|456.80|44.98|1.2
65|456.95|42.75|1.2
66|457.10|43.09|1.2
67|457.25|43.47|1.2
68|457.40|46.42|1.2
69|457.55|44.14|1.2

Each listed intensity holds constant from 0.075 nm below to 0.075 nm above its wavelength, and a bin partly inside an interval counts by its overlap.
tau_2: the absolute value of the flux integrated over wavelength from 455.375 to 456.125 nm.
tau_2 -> 32.6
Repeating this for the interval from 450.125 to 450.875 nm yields 33.2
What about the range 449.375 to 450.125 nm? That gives 30.0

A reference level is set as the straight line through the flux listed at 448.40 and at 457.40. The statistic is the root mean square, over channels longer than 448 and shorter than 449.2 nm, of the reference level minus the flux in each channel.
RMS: 1.42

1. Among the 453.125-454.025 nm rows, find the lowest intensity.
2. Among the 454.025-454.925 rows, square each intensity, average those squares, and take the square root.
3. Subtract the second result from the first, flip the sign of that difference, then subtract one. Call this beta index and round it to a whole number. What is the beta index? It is 5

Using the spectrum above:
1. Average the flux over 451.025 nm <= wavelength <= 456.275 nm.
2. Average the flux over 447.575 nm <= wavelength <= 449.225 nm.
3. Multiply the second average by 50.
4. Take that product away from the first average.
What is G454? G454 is -1969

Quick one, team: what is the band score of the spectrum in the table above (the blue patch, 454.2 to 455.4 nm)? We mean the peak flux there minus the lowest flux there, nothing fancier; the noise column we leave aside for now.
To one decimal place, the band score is 3.2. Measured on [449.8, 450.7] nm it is 4.7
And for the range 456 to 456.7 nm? 2.7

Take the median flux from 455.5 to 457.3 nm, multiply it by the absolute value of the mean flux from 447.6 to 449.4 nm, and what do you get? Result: 1779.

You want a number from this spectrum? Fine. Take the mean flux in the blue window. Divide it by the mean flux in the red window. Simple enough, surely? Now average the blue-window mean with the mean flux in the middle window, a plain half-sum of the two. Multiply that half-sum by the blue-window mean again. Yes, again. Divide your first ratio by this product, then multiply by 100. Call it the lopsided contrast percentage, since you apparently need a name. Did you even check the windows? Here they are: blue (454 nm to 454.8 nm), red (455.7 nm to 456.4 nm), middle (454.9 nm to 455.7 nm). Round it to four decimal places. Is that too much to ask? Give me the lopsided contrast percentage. 0.0544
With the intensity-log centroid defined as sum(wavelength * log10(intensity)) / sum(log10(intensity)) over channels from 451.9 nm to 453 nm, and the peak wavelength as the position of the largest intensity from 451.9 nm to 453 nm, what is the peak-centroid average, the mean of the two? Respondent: 452.22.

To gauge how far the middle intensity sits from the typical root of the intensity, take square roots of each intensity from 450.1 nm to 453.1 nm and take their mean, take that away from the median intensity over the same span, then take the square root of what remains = 6.02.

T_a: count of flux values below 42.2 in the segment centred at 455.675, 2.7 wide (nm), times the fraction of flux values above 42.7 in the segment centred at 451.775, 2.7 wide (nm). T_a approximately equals 3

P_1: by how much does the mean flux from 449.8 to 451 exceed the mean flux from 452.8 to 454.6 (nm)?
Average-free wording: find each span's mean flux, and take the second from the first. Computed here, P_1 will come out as 4.1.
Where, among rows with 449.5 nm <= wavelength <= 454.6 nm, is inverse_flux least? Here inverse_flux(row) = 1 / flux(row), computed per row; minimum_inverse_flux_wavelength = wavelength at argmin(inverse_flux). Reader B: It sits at 450.65 nm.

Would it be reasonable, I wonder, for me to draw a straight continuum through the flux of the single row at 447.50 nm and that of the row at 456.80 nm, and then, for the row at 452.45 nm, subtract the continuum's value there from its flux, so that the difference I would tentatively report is -2.3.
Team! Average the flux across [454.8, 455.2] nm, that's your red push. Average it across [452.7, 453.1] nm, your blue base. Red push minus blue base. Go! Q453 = 4.4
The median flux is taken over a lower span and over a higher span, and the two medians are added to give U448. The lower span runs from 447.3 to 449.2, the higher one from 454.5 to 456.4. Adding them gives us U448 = 82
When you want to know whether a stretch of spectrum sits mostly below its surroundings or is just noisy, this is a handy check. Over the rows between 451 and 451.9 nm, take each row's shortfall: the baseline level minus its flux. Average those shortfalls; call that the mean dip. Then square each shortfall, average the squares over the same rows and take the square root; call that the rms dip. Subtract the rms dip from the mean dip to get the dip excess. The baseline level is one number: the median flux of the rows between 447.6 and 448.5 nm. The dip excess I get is -5.2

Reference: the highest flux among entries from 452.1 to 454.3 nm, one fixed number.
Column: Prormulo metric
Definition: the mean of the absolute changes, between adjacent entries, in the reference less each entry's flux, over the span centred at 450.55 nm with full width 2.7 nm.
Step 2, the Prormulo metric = 1.08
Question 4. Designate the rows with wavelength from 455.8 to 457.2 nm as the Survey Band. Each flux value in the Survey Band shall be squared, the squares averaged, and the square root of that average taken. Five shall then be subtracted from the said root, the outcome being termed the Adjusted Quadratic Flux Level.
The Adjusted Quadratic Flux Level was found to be 39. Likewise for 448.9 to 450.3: 36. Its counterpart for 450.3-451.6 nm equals 39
